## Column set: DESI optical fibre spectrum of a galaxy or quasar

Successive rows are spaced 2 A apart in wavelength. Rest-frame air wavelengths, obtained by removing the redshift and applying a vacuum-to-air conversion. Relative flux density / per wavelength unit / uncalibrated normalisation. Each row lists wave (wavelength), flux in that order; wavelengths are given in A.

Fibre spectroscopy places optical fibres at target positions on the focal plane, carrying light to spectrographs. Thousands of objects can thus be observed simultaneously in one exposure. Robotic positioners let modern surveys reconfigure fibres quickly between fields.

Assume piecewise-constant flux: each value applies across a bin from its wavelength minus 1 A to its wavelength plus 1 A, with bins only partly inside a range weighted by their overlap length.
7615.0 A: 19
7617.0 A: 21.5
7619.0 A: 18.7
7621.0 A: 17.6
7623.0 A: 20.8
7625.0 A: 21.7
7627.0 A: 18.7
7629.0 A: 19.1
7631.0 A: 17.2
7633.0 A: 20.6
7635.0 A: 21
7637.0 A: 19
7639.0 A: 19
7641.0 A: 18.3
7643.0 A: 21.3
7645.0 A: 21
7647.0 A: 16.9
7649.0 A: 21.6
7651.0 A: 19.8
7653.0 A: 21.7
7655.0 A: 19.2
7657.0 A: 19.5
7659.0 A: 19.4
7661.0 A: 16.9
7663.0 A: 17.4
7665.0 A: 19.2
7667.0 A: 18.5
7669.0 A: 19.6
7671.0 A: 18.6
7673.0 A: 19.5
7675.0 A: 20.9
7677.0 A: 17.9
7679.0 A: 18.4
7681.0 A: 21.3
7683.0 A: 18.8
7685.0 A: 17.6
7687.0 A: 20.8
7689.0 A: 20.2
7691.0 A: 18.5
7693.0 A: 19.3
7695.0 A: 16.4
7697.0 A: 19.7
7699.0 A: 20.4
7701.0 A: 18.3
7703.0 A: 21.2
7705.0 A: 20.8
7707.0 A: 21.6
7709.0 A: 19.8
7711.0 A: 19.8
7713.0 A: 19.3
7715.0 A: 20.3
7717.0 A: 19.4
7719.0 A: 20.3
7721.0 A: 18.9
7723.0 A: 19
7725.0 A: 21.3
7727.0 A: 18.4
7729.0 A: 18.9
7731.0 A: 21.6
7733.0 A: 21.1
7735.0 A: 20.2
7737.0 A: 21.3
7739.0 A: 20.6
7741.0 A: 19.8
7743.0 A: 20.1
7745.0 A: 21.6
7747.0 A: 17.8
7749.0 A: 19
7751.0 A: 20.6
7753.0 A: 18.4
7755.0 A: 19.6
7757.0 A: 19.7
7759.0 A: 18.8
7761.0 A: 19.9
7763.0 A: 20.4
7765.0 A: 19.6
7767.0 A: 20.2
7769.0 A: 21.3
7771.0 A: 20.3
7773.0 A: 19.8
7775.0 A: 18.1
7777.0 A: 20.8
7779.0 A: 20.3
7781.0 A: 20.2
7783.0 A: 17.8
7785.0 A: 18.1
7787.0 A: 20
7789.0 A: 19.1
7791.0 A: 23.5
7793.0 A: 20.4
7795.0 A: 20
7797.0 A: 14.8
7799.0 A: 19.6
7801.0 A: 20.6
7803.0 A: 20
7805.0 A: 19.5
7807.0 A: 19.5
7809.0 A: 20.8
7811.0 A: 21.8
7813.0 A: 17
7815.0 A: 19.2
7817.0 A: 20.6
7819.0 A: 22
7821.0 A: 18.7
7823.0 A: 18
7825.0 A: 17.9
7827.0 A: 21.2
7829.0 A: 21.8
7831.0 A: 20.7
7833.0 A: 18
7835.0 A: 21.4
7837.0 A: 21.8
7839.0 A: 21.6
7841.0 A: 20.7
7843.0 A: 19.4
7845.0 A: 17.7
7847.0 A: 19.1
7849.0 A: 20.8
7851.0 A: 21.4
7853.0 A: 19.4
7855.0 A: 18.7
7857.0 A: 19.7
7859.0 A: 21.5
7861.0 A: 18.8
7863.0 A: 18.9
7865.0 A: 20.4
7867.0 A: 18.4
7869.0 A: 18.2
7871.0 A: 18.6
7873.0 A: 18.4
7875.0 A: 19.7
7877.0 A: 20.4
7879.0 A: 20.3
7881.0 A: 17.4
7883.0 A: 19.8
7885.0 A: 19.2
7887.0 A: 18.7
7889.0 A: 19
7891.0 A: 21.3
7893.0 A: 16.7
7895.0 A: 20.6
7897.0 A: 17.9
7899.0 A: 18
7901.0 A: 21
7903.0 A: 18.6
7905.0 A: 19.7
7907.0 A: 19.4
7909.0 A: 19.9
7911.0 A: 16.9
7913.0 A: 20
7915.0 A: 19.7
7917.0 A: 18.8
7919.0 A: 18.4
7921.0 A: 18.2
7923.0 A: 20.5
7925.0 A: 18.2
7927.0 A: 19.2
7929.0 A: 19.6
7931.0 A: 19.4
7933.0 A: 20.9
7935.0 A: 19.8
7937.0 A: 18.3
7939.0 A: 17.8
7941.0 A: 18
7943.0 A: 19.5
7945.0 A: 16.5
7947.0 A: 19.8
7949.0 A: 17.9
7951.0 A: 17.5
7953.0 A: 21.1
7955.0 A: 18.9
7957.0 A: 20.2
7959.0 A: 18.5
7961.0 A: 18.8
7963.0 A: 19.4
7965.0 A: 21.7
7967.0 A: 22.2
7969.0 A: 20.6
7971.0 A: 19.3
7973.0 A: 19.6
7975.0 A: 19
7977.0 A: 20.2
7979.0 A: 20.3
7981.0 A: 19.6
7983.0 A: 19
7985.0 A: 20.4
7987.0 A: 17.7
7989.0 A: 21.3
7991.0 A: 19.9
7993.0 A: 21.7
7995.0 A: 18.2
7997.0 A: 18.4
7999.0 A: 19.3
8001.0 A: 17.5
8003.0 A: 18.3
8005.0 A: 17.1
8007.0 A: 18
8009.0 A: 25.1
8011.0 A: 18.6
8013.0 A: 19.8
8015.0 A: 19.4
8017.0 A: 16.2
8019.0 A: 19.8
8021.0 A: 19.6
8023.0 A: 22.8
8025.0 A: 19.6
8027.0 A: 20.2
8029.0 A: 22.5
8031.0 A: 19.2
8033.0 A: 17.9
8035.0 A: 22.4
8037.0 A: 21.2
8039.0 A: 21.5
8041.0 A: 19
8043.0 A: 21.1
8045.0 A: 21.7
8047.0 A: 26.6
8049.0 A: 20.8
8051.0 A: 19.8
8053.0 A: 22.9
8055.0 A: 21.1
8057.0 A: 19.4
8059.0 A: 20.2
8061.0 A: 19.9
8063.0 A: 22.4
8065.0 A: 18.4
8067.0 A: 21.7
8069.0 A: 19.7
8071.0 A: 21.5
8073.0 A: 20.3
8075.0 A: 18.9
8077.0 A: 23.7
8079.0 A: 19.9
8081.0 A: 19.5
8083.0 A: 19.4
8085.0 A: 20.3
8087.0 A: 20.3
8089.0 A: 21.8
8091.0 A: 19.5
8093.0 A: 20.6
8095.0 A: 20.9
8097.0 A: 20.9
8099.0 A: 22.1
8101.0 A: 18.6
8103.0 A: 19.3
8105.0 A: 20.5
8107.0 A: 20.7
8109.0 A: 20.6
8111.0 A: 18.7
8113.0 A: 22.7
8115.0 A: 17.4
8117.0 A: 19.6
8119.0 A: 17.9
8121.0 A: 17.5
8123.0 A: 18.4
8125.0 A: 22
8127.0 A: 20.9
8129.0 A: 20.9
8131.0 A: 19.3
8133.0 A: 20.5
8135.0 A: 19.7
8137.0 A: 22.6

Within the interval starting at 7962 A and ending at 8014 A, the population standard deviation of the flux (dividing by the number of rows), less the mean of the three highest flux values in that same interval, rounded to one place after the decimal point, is -21.3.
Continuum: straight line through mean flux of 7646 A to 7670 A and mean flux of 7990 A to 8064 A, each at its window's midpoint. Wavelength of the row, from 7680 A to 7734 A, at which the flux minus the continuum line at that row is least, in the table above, 7695.0 A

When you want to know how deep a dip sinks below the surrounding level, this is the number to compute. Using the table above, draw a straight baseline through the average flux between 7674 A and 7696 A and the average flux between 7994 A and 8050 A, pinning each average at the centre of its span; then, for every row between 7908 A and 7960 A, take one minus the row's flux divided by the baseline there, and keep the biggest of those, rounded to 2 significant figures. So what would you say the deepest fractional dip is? 0.17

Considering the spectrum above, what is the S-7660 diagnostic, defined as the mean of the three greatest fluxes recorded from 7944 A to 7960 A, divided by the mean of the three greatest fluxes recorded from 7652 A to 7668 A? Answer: 1.01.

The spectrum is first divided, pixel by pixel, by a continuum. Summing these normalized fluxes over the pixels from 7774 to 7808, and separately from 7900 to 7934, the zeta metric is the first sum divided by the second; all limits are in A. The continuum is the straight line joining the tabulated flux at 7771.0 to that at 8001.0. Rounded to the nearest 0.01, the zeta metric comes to 0.93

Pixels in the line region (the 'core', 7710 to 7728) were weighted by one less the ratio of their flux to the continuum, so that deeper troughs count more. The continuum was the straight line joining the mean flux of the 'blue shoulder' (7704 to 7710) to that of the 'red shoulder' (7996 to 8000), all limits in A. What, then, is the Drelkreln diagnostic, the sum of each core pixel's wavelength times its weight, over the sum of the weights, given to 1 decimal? 7719.4 A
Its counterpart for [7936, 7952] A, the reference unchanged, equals 7944.2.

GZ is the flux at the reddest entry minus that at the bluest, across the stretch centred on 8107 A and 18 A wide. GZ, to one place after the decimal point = -4.7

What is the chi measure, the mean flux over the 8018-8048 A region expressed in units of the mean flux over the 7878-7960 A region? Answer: 1.10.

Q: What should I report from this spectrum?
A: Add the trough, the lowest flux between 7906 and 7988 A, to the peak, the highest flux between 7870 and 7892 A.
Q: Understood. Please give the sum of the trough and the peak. 37.8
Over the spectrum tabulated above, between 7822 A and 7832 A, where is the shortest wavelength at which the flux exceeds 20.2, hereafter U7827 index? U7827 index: 7827.0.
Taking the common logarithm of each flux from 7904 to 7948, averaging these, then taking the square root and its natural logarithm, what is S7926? 0.123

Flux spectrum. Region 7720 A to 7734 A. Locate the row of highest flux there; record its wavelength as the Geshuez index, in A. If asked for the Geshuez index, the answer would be 7731.0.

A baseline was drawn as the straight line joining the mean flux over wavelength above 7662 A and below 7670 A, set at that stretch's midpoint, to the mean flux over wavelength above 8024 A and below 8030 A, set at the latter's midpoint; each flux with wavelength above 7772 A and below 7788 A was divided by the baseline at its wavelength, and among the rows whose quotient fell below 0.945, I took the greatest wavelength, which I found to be 7785.0 A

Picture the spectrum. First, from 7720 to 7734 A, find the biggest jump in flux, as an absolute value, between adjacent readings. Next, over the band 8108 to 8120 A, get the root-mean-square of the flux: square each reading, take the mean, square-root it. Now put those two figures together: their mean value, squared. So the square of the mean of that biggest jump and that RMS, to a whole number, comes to 126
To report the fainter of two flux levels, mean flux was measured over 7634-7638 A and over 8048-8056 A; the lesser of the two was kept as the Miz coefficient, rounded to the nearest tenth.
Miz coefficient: 20.0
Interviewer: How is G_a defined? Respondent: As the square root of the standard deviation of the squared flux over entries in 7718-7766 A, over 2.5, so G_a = 2.6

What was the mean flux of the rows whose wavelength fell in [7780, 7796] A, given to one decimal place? 19.9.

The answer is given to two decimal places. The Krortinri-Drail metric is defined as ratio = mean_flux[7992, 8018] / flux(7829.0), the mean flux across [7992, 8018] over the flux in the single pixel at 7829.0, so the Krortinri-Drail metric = 0.87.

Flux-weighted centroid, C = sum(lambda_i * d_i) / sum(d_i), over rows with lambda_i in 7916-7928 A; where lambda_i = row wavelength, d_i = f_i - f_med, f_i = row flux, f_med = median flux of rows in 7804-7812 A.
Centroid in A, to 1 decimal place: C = 7921.5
